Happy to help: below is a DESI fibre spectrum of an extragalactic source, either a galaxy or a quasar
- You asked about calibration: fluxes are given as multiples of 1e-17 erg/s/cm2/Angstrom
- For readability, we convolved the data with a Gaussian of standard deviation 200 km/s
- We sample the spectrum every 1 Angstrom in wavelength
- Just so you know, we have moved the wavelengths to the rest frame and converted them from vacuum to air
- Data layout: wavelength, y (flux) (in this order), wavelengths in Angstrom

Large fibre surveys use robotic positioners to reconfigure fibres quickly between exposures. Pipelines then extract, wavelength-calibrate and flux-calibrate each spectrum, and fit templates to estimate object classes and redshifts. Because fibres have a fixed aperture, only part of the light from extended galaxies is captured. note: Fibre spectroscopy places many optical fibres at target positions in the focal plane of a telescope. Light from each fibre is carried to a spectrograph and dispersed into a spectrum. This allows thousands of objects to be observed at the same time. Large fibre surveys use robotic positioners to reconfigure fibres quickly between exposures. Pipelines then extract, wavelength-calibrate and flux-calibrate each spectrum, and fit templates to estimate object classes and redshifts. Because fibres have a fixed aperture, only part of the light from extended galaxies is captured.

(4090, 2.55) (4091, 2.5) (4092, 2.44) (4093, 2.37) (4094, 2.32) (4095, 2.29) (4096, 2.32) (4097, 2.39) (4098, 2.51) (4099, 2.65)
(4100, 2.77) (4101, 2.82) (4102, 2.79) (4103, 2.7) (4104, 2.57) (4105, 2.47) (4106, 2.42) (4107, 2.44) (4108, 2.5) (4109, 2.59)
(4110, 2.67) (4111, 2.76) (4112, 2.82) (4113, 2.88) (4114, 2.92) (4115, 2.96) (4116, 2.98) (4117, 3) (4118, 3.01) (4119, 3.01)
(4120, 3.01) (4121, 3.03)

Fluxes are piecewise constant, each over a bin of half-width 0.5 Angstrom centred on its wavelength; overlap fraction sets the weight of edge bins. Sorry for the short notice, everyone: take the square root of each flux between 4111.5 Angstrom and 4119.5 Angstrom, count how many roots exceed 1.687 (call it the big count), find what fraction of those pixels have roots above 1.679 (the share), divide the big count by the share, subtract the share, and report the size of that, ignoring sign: 6.0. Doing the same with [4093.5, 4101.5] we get 0.1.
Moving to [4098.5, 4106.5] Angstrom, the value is 0.1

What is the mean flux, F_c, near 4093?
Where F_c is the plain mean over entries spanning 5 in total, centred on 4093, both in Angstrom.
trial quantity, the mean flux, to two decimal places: 2.38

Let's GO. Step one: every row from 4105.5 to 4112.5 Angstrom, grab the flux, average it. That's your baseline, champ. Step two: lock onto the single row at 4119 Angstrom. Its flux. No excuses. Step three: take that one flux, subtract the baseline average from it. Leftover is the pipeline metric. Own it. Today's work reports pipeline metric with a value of 0.41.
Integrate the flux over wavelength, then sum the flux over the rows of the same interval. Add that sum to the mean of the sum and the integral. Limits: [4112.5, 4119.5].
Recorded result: 42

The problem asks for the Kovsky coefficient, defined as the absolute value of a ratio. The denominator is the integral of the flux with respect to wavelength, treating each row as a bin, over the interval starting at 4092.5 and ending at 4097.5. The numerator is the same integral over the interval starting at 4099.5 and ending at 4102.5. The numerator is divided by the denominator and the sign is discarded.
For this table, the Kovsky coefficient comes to 0.72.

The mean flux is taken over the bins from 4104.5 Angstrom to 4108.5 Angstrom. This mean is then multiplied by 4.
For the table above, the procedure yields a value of 9.8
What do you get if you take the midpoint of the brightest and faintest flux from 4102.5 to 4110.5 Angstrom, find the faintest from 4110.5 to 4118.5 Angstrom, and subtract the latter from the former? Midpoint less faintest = -0.20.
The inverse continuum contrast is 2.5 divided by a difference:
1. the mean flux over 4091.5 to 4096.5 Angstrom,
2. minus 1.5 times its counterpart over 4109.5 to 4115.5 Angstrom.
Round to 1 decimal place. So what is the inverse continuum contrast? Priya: -1.3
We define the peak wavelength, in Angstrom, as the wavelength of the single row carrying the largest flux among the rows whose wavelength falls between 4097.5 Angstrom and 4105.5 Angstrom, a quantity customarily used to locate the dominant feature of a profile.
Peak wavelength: 4101 Angstrom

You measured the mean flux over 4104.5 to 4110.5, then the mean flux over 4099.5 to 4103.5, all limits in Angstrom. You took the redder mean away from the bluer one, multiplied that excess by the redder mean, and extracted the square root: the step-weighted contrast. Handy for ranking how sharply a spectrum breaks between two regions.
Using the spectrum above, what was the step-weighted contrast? 0.80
